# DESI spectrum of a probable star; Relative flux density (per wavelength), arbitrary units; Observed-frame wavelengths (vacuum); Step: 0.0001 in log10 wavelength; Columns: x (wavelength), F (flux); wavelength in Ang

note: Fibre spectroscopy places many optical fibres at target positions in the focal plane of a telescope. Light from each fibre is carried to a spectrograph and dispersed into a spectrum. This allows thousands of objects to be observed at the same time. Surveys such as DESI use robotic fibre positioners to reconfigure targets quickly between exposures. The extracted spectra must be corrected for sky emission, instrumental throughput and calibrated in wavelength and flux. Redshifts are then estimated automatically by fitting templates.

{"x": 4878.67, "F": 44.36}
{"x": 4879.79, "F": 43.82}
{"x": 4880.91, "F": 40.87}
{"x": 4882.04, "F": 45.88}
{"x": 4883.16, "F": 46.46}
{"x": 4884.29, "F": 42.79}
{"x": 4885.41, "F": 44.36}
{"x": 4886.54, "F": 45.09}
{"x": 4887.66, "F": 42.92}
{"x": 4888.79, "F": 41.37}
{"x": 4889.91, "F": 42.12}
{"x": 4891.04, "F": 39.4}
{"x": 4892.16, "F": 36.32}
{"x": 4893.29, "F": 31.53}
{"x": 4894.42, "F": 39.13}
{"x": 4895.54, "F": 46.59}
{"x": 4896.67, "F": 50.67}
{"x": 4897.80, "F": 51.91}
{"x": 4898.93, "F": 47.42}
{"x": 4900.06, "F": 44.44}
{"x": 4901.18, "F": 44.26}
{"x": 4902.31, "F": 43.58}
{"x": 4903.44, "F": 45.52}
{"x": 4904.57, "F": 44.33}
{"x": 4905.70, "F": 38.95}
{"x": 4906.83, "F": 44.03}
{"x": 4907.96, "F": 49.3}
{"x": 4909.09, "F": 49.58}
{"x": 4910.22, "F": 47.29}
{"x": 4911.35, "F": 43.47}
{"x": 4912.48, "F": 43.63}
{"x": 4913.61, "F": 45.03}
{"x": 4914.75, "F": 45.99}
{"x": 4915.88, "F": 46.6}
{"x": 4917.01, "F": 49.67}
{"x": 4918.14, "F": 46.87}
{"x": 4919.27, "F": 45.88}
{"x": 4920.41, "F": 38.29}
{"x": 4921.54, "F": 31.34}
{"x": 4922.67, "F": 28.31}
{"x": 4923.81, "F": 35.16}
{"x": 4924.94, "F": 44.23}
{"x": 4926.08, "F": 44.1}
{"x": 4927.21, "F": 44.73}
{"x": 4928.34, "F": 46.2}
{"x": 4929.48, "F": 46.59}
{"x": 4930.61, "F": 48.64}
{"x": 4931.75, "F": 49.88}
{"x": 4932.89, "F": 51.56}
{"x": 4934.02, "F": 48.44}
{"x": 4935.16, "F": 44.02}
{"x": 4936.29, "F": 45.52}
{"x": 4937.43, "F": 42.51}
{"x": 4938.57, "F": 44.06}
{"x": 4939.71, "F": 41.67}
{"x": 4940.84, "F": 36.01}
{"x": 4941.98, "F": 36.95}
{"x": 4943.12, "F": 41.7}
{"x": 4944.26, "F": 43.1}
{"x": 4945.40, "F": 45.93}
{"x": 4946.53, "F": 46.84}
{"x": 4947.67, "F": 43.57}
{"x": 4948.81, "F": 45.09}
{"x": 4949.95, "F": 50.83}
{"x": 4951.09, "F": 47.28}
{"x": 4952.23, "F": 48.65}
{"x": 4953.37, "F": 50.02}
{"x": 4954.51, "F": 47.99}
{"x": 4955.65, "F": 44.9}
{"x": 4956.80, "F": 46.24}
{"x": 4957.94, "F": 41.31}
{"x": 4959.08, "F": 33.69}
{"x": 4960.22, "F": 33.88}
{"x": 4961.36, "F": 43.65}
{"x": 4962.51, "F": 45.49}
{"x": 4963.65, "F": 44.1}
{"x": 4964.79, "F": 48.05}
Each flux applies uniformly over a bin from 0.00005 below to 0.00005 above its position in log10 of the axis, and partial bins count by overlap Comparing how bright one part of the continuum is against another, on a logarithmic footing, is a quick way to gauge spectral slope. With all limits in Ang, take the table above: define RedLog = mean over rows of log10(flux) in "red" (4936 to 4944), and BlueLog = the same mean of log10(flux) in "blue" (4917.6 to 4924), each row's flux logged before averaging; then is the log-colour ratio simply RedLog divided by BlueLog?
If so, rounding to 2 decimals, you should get 1.03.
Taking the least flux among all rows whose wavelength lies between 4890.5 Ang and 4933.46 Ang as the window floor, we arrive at 28.31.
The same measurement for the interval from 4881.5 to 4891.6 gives 39.4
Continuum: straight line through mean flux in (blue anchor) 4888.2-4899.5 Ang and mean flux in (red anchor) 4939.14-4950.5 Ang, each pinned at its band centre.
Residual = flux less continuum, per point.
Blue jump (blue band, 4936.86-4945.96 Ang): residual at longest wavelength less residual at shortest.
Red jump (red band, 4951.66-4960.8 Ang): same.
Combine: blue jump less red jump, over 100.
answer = 0.18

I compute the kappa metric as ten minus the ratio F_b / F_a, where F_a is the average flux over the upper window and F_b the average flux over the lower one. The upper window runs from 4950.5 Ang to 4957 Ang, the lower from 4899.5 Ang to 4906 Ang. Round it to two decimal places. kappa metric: 9.08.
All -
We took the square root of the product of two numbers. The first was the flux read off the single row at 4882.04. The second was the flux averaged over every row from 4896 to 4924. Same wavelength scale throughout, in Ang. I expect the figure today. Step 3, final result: 45.0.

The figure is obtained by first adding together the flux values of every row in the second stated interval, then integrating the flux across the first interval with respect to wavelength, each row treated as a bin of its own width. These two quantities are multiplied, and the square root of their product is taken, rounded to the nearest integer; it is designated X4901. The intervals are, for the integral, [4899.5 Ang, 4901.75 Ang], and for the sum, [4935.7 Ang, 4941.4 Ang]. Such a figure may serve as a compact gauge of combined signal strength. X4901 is 145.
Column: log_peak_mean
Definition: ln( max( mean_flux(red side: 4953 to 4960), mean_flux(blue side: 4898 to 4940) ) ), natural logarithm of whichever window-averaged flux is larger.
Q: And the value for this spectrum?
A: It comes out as 3.79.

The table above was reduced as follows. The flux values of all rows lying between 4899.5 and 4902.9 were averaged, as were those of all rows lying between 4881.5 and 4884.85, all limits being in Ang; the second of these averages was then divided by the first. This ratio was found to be 1.02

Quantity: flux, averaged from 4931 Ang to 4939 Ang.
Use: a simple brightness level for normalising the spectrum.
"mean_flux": 46.6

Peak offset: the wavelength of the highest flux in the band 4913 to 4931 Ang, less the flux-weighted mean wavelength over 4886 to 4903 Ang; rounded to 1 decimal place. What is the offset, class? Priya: 22.4 Ang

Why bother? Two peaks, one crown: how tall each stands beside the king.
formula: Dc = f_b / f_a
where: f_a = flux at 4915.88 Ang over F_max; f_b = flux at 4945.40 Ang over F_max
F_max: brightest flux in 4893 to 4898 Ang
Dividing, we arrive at 0.99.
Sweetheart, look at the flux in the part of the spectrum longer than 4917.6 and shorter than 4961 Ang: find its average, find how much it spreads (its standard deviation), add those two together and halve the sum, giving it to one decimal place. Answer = 24.5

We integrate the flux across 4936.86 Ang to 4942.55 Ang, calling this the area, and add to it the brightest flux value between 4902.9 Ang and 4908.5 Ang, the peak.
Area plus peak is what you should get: 278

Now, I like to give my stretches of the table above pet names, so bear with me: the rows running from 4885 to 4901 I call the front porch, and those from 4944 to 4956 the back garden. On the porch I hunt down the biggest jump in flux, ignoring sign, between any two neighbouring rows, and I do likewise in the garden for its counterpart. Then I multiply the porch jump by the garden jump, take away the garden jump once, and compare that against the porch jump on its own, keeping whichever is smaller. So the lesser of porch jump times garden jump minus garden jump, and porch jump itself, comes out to 7.6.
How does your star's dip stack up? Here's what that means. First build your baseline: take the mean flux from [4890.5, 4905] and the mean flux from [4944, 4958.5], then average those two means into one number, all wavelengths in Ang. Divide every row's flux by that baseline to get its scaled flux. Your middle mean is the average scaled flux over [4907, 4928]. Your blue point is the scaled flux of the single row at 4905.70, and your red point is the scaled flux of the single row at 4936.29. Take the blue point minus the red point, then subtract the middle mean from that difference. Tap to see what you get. -1.11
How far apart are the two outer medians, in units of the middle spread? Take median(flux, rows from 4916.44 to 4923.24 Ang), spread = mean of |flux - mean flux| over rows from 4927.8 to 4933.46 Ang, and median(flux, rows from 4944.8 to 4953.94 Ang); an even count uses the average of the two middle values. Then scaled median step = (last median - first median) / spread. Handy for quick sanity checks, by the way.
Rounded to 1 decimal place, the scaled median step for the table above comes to 2.9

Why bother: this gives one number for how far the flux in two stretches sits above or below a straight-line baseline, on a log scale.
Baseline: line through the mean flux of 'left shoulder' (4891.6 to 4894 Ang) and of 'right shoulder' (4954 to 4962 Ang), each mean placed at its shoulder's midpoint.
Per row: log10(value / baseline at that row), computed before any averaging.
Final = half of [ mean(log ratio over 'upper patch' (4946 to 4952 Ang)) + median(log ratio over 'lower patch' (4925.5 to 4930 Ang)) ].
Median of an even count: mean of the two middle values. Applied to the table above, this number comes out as 0.069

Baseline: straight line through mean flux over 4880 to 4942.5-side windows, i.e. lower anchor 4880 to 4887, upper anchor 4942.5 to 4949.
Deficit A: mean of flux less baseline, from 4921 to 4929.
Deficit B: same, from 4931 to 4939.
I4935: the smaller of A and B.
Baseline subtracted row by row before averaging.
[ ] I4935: -5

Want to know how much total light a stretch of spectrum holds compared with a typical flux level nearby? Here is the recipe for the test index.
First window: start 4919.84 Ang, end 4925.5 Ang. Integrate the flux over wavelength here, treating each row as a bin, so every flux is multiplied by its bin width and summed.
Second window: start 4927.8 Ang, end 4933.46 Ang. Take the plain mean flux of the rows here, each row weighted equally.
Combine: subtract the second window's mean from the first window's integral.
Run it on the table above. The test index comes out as 152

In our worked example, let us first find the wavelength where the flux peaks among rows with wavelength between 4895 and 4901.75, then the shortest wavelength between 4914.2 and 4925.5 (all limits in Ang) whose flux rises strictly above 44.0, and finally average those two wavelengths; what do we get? 4906.3 Ang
